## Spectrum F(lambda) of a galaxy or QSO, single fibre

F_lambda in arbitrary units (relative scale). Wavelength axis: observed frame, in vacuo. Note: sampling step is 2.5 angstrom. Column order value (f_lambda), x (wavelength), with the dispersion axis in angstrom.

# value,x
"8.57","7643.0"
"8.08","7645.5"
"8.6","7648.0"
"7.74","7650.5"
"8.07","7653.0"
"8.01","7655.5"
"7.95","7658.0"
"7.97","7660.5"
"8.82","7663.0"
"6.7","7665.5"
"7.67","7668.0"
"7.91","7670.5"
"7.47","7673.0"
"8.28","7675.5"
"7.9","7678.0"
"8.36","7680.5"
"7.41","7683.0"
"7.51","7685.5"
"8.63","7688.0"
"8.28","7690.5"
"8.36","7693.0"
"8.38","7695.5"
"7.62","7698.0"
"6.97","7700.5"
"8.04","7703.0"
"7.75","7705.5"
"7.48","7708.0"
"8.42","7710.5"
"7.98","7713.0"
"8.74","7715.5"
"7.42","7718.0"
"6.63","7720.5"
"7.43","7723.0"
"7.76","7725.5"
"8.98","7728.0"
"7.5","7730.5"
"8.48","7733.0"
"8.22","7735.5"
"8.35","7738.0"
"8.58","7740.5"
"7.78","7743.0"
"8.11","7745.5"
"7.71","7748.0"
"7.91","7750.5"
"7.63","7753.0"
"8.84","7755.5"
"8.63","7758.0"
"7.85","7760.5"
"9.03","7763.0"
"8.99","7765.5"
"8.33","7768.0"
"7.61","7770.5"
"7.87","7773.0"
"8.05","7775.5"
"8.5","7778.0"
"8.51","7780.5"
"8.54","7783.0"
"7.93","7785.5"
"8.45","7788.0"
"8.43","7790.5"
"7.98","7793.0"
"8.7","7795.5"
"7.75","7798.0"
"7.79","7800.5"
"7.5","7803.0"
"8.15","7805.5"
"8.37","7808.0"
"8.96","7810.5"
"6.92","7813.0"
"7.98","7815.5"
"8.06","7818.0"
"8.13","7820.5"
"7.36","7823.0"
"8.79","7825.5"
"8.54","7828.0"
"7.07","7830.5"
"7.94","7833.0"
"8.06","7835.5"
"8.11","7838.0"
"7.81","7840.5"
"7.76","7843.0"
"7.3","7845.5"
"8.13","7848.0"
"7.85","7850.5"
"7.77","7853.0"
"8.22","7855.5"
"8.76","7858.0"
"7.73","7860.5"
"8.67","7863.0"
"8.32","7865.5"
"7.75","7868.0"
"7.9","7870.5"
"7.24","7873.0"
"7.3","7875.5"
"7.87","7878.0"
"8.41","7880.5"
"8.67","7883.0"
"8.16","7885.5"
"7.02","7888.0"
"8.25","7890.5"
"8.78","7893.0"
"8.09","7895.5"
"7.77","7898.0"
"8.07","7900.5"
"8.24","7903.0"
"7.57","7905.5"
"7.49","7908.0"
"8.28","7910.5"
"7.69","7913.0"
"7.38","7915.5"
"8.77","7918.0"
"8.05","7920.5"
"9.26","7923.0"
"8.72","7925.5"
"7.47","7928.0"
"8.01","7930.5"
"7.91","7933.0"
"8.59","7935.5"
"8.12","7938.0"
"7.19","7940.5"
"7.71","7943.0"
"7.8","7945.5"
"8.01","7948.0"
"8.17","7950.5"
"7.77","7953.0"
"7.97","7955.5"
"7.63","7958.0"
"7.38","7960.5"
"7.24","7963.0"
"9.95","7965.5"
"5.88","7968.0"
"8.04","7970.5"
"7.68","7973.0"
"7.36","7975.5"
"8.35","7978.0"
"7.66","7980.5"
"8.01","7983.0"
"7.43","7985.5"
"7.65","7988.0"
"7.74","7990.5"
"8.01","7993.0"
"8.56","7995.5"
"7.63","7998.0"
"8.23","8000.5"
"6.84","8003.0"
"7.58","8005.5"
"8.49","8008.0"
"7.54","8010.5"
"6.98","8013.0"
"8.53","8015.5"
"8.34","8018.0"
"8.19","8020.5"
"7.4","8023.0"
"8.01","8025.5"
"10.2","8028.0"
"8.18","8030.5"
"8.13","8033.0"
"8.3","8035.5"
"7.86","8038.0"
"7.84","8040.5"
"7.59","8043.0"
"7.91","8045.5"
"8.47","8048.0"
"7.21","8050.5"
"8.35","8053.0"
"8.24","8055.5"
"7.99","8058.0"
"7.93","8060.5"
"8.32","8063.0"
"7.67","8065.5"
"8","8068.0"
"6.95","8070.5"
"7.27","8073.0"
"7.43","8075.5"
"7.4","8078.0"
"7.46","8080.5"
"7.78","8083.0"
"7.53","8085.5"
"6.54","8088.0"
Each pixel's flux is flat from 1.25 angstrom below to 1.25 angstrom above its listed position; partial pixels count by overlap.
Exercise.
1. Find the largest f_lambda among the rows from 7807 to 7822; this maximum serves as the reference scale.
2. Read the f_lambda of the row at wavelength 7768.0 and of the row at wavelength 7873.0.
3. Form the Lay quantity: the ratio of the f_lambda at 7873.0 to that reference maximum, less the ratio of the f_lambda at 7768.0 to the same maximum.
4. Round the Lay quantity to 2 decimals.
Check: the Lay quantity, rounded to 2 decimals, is -0.12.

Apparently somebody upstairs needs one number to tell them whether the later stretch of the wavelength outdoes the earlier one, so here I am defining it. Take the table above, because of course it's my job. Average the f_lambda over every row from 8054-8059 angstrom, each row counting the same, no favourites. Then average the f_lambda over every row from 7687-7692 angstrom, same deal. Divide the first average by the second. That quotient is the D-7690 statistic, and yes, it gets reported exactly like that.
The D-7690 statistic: 0.96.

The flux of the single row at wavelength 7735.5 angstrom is 8.22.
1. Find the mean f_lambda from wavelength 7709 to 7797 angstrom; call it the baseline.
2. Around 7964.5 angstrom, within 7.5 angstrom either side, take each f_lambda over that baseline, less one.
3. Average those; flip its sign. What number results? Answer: 0.06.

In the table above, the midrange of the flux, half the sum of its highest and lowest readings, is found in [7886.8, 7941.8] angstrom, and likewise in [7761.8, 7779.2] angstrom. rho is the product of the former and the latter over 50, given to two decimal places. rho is 1.35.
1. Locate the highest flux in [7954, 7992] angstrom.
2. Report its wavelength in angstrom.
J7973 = 7965.5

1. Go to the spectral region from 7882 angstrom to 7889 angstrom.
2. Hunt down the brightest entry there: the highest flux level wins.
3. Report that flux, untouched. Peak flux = 8.67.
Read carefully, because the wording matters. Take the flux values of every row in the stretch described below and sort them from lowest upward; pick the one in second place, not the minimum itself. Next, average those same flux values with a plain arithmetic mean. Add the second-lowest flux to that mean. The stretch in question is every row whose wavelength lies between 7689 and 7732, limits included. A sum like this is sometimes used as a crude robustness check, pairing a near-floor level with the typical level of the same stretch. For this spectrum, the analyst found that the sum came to 14.8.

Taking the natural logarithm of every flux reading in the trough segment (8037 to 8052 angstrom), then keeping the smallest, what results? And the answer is 1.98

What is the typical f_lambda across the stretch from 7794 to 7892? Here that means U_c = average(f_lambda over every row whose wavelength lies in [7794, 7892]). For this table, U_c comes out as 7.98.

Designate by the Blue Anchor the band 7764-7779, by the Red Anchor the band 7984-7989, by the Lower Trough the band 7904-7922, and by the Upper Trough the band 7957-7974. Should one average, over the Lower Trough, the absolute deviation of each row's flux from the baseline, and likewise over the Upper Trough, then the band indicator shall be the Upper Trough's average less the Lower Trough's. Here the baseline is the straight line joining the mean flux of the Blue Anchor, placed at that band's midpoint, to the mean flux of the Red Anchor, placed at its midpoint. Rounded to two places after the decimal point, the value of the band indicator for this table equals 0.35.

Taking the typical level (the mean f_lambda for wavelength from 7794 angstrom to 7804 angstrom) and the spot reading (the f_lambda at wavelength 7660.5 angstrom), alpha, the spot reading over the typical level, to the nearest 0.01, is 1.00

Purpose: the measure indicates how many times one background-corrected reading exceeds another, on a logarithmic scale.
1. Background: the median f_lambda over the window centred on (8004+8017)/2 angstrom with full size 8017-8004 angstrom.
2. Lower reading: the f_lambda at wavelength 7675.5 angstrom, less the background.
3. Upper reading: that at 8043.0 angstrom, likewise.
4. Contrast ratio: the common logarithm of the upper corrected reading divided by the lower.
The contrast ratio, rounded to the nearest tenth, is -1.8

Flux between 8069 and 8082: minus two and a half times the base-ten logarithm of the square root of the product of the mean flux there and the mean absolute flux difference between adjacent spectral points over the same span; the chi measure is 0.0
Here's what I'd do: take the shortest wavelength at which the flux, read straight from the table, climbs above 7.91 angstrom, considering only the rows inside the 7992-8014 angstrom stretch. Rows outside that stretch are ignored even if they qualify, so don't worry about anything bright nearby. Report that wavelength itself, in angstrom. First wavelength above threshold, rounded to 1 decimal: 7993.0 angstrom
